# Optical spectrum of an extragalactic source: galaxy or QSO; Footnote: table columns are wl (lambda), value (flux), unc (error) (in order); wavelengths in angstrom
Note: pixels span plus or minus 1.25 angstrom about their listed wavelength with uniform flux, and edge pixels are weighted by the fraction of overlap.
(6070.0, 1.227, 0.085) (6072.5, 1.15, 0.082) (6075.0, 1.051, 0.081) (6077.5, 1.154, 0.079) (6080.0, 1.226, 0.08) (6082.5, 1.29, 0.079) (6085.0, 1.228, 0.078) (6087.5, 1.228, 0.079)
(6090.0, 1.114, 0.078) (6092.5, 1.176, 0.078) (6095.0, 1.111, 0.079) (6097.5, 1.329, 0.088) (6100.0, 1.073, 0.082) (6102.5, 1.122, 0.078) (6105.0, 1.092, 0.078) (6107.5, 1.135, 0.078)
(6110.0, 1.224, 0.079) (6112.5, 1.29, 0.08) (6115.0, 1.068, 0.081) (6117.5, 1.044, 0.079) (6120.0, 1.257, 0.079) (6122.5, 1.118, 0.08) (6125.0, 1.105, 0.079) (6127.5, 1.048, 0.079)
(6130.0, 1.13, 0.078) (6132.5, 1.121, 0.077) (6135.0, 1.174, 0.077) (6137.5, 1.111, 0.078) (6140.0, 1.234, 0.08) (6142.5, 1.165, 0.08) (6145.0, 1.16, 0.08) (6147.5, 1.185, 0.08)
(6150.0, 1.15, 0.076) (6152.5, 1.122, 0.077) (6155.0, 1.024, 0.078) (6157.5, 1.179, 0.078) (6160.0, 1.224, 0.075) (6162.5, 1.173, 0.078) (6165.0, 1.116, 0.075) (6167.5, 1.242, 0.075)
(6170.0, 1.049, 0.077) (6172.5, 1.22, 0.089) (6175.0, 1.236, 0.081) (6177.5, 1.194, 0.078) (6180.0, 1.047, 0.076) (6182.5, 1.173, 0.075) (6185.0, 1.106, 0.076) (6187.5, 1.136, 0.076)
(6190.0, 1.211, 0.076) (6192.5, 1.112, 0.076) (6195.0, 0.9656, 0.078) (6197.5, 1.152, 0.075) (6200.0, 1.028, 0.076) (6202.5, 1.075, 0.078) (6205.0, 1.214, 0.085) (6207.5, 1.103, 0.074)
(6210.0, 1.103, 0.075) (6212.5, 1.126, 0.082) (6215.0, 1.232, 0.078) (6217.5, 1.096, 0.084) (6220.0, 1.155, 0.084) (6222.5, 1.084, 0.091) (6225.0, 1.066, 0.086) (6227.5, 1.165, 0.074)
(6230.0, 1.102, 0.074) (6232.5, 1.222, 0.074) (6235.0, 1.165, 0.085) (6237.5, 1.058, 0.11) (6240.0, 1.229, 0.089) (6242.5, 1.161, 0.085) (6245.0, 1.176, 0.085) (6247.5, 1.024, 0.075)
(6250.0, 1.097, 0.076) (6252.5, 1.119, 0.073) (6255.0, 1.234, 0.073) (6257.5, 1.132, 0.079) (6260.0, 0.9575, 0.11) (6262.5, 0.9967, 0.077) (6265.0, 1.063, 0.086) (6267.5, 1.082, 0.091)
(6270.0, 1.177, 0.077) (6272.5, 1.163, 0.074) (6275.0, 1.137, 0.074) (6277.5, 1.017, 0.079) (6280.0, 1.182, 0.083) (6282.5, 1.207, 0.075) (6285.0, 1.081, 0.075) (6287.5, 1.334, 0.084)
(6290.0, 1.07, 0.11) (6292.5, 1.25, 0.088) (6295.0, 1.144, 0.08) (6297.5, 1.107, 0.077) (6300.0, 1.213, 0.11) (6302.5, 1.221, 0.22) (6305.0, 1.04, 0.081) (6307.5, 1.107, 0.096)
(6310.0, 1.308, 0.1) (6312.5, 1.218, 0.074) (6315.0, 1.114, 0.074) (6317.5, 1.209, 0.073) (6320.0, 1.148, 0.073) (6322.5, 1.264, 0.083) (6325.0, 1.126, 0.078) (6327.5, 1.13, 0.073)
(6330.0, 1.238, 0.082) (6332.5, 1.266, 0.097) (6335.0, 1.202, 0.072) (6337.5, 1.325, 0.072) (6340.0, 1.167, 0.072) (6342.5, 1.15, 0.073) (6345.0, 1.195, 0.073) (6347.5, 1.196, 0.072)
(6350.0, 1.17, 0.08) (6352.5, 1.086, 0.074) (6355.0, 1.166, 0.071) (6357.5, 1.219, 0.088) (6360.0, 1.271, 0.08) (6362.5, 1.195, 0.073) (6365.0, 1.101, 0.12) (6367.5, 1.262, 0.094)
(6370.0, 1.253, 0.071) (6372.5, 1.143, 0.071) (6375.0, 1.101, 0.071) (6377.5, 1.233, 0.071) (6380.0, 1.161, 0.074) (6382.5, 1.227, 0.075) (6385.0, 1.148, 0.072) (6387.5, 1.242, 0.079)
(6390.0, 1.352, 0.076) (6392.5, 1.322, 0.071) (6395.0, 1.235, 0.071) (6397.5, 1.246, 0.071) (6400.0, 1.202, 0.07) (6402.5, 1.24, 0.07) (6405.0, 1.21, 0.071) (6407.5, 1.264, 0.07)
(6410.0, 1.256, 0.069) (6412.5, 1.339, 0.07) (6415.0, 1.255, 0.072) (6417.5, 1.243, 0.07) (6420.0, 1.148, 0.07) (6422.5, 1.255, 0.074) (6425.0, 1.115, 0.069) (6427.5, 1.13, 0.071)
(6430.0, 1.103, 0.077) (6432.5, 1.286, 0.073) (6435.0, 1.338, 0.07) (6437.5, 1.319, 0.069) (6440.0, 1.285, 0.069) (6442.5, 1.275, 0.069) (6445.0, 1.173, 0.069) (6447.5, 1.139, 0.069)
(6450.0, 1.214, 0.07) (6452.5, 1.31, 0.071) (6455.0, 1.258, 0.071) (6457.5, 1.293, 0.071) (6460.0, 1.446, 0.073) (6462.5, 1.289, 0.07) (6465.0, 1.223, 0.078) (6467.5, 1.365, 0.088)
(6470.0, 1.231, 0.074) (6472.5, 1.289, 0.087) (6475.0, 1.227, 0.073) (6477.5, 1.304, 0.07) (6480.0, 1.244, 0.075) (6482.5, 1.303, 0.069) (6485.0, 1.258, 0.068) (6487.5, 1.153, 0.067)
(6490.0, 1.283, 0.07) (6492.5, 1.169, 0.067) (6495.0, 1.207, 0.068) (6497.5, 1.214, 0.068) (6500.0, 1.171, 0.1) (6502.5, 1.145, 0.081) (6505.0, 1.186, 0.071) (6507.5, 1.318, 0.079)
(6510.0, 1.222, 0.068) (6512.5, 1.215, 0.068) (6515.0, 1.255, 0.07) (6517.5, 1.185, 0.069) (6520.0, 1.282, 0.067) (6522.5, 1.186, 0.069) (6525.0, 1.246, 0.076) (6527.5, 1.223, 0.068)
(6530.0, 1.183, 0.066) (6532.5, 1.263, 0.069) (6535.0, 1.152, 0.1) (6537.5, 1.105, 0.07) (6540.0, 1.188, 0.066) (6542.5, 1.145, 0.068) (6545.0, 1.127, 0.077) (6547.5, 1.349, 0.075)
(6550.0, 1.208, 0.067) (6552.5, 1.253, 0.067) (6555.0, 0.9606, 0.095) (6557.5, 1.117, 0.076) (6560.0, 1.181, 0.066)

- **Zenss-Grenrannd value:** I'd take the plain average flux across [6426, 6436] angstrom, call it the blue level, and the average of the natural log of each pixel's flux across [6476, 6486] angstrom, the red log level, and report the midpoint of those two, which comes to 0.73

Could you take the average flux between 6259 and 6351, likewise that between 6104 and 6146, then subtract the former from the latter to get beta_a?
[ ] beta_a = -0.02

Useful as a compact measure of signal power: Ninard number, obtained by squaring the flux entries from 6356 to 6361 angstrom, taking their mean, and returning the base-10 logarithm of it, 0.19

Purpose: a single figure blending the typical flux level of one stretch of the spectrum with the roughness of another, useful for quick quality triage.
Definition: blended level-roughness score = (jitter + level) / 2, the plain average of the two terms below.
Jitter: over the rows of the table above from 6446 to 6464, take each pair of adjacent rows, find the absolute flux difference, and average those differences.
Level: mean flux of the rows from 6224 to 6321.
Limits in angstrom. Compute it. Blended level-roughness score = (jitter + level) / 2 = 0.618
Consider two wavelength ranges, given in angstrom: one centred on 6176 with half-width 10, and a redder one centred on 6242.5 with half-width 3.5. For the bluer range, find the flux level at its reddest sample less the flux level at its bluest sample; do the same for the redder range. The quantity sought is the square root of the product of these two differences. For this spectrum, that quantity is 0.085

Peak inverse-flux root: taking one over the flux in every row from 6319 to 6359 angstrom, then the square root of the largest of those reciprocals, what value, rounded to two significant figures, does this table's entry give 0.96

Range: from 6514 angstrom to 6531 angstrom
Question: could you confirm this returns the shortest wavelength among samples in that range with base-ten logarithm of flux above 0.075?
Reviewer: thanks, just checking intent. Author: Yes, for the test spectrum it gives 6515.0 angstrom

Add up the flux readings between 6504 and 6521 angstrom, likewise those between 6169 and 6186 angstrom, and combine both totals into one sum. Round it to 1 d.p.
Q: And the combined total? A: 16.7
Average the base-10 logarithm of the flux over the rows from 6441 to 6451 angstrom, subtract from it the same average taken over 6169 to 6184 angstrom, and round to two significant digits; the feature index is 0.018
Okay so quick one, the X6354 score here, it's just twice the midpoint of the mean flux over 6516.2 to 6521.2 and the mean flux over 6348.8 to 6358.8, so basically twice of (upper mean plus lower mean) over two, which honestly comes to 2.39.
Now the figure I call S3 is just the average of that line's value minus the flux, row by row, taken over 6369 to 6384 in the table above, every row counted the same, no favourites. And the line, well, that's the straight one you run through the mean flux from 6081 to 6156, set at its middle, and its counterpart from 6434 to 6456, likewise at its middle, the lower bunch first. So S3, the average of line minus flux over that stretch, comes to 0.05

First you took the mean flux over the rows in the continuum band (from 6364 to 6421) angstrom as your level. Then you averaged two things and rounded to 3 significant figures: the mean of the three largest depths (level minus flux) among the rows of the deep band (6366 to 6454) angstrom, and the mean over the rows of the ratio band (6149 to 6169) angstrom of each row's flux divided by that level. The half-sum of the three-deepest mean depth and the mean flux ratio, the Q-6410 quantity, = 0.530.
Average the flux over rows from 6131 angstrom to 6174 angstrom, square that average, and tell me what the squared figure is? 1.34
